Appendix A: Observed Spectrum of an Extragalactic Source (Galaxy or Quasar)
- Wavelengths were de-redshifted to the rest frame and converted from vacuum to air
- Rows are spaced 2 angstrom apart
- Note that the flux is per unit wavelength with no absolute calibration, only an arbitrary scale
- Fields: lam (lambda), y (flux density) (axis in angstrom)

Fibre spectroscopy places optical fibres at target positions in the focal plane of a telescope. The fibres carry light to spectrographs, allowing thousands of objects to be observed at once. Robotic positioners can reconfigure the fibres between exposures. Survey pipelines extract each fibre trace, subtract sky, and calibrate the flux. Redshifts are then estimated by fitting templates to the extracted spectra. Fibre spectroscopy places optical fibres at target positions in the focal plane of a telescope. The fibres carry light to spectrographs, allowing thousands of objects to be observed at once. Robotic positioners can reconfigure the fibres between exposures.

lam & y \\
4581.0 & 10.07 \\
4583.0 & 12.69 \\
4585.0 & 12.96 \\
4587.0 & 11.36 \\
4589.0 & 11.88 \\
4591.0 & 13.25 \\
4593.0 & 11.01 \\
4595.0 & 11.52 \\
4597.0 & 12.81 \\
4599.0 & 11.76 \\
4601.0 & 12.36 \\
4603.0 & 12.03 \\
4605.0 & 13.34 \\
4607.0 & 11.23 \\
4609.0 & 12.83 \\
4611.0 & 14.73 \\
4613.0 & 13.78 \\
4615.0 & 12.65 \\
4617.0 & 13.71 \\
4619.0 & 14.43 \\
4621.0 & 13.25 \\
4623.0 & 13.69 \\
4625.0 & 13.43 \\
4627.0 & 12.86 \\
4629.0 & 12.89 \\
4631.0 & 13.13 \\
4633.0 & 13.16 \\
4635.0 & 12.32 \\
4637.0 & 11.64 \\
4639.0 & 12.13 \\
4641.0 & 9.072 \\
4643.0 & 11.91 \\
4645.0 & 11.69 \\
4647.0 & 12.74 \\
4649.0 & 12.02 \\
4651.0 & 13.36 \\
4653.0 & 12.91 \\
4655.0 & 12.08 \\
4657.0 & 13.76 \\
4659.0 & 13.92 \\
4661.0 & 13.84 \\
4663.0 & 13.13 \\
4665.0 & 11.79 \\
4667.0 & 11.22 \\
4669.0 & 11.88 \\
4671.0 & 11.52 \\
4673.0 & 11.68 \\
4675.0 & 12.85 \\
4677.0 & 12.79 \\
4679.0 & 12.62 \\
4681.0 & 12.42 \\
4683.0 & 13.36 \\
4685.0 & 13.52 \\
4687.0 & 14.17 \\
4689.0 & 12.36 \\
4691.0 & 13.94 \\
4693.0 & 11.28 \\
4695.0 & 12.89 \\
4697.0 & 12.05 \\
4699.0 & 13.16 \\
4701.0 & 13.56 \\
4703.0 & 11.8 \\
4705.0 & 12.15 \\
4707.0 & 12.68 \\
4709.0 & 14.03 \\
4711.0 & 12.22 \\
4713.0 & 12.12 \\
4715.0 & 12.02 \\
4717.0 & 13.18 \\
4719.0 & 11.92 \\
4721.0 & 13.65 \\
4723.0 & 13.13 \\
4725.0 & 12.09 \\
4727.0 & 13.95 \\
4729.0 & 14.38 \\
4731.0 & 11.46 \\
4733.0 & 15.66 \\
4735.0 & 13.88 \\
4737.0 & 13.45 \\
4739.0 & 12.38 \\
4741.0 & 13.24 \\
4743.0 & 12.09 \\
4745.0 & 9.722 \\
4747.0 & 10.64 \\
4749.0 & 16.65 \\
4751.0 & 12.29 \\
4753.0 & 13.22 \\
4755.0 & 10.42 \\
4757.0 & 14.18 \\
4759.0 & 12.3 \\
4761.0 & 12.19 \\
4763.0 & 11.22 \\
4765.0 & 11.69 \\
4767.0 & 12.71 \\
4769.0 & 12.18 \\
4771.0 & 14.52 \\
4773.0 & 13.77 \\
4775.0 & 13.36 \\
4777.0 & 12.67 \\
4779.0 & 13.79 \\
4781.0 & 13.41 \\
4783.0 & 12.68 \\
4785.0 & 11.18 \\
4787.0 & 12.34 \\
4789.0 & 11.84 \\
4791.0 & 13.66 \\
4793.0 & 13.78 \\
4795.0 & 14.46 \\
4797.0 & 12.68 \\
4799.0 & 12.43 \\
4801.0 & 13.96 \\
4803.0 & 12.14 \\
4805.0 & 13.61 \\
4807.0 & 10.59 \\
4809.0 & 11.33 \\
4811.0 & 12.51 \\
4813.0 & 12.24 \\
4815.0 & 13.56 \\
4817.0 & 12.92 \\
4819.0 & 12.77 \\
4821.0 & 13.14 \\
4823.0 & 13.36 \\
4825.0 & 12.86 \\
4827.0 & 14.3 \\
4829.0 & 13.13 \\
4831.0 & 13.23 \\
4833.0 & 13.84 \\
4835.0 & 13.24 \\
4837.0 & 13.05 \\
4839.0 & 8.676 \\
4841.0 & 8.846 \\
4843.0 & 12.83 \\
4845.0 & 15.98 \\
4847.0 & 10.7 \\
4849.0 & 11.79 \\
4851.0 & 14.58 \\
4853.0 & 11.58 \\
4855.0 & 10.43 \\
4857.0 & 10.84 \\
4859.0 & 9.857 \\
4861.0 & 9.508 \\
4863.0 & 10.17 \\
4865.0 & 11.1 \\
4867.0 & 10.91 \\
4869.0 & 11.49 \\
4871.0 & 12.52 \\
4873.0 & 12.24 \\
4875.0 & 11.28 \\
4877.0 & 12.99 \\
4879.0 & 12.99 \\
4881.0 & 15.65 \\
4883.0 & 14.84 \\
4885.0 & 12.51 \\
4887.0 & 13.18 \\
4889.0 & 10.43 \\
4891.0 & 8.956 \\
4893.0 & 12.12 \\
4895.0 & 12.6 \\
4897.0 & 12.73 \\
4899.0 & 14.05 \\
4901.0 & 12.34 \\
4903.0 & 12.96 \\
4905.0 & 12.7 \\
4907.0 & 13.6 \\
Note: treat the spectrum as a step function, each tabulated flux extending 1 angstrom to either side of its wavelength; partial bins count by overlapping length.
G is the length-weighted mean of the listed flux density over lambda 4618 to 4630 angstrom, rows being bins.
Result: 13.4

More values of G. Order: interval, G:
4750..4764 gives 12.3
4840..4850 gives 12.0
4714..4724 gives 12.8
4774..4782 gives 13.3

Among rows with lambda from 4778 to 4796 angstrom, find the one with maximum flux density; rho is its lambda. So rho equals 4795.0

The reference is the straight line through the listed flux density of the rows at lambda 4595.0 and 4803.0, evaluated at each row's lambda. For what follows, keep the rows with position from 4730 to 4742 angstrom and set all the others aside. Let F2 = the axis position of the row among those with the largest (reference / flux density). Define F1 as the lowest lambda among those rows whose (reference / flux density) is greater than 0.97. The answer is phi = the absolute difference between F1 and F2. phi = 0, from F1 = 4731.0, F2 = 4731.0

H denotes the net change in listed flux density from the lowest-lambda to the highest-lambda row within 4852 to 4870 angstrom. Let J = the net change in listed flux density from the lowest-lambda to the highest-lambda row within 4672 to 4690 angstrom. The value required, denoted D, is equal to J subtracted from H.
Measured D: -0.8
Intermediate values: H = 0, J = 0.7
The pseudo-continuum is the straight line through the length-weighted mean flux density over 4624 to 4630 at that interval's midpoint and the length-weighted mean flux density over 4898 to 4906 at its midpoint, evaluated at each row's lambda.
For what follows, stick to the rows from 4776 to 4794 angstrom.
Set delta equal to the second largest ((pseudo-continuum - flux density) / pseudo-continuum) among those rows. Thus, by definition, 0.09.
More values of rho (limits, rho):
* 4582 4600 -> 4591.0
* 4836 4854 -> 4845.0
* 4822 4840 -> 4827.0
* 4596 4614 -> 4611.0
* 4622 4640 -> 4623.0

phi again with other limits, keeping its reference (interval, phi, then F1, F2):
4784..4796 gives 0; 4785.0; 4785.0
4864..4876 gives 2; 4865.0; 4867.0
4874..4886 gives 0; 4875.0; 4875.0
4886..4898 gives 2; 4889.0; 4891.0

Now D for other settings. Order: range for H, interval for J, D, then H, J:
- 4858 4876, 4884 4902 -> 1.6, 1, -0.2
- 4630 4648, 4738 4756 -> 1.6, 0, -2.0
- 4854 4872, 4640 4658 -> -2.6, 2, 4.7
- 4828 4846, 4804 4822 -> 3.3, 3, -0.5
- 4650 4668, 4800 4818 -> -1.1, -2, -1.0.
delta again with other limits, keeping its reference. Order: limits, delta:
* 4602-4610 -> 0.08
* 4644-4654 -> 0.08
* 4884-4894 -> 0.20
